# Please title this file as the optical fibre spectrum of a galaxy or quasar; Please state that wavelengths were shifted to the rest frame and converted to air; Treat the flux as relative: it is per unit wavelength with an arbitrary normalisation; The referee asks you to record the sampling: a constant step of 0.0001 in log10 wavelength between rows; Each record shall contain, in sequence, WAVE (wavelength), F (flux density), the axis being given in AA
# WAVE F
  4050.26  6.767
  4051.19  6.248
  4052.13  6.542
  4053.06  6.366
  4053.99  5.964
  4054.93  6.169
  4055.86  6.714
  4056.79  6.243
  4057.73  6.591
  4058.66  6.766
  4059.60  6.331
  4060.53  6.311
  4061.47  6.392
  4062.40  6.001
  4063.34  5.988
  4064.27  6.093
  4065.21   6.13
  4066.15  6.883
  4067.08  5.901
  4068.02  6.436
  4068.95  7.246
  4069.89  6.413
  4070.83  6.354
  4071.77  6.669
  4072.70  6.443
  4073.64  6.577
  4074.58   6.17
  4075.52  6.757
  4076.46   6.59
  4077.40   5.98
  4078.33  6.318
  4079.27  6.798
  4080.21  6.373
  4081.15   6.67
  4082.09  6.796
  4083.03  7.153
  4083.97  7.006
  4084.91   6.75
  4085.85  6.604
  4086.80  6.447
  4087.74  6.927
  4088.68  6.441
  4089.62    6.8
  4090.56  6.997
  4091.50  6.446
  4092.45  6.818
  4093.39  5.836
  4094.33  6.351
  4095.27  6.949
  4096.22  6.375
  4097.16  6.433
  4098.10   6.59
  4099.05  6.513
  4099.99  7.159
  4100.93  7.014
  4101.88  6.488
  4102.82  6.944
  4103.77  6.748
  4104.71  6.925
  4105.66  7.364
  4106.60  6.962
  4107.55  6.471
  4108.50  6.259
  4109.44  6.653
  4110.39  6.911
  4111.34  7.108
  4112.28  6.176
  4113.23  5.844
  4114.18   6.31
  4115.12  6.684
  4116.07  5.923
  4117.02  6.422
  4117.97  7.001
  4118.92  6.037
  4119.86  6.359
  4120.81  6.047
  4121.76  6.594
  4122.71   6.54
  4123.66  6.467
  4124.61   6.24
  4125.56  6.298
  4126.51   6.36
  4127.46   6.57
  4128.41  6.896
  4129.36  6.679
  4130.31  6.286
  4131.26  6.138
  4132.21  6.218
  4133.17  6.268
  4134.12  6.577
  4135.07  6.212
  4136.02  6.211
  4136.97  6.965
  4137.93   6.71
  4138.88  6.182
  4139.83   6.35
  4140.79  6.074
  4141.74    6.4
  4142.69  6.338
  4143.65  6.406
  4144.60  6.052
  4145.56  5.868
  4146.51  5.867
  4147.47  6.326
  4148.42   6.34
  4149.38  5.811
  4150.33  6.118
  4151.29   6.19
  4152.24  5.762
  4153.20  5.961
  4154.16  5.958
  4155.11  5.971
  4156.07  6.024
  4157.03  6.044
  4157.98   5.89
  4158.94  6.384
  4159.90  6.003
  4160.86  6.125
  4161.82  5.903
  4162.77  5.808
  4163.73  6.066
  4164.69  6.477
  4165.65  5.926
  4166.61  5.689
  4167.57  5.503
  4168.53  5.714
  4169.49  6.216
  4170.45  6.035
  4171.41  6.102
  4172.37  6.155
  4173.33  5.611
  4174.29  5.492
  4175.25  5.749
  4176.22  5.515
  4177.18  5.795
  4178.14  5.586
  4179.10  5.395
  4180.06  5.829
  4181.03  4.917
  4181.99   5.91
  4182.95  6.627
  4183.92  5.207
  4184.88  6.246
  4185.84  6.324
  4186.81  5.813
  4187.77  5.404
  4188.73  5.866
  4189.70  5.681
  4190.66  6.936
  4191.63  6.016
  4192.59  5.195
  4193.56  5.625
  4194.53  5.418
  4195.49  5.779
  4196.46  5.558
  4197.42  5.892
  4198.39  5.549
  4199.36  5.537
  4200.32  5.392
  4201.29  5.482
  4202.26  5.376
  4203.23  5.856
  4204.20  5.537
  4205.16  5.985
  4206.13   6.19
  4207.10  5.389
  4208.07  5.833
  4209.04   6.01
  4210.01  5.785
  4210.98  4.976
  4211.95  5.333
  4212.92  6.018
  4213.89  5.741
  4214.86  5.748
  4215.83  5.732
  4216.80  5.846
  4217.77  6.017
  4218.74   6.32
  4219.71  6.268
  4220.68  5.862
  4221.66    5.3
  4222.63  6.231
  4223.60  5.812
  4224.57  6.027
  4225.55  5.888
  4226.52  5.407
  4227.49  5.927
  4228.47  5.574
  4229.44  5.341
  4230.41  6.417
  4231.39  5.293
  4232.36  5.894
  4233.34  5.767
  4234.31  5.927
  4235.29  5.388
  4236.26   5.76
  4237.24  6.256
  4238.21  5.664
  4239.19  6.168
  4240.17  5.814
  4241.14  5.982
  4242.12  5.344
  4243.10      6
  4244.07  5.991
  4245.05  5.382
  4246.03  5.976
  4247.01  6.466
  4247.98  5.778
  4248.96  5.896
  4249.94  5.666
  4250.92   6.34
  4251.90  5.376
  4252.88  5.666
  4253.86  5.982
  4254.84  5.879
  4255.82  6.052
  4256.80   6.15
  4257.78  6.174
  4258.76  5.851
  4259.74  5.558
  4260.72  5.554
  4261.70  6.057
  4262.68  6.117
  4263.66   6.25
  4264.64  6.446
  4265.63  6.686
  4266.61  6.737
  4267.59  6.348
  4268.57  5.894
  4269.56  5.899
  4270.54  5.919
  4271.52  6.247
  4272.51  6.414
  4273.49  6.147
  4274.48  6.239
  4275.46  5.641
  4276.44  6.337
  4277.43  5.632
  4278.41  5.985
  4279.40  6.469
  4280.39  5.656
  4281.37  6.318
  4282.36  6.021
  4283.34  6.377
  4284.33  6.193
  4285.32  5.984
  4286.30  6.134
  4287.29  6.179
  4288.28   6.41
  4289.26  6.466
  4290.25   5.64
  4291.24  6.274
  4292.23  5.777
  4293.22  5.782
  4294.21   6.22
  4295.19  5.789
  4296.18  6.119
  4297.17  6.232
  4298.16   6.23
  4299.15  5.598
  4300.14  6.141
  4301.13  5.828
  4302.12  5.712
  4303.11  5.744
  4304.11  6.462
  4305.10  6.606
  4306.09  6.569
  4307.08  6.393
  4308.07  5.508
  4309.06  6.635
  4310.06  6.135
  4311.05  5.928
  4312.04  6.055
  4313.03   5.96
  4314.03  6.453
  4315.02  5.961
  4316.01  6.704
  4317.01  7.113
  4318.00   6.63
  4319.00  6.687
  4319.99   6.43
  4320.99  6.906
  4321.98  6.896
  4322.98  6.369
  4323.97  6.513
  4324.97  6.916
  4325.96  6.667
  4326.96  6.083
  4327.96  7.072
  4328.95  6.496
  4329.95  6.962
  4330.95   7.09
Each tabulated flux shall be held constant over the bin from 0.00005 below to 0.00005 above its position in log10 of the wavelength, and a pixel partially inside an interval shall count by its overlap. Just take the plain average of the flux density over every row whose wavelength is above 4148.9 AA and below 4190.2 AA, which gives 5.88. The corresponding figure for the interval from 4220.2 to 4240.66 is 5.80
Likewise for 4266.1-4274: 6.20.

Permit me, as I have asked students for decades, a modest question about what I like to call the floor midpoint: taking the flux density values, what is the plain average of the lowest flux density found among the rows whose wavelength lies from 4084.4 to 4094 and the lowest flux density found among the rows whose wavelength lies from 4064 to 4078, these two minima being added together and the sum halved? 5.87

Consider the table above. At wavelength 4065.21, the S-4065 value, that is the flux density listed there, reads 6.13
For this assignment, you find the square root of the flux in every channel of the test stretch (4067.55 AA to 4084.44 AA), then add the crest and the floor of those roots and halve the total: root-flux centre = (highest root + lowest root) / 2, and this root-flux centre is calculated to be 2.569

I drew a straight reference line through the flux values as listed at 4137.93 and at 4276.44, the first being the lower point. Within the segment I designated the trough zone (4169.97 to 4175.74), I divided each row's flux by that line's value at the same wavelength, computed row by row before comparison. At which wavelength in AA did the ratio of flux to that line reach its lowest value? 4174.29 AA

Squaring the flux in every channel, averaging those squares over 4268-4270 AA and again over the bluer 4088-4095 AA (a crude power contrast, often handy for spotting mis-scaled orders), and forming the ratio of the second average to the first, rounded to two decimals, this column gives 1.23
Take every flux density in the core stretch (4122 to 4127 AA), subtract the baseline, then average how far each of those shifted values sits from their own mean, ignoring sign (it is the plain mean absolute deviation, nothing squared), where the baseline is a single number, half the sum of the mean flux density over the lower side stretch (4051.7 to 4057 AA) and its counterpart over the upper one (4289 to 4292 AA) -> 0.10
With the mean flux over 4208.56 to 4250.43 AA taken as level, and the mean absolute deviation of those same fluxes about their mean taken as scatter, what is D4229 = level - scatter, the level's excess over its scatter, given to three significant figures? 5.56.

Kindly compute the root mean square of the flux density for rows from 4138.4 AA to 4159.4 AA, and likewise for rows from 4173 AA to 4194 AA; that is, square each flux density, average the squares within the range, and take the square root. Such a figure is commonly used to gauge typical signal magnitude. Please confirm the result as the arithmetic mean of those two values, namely 5.94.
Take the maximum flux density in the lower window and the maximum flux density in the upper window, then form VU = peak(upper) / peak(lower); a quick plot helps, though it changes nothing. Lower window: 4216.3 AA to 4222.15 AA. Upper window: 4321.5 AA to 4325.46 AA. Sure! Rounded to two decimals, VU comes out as 1.09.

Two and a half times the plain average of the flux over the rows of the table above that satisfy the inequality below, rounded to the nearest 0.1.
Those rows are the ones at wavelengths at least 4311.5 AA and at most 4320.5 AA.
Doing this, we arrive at 16.1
